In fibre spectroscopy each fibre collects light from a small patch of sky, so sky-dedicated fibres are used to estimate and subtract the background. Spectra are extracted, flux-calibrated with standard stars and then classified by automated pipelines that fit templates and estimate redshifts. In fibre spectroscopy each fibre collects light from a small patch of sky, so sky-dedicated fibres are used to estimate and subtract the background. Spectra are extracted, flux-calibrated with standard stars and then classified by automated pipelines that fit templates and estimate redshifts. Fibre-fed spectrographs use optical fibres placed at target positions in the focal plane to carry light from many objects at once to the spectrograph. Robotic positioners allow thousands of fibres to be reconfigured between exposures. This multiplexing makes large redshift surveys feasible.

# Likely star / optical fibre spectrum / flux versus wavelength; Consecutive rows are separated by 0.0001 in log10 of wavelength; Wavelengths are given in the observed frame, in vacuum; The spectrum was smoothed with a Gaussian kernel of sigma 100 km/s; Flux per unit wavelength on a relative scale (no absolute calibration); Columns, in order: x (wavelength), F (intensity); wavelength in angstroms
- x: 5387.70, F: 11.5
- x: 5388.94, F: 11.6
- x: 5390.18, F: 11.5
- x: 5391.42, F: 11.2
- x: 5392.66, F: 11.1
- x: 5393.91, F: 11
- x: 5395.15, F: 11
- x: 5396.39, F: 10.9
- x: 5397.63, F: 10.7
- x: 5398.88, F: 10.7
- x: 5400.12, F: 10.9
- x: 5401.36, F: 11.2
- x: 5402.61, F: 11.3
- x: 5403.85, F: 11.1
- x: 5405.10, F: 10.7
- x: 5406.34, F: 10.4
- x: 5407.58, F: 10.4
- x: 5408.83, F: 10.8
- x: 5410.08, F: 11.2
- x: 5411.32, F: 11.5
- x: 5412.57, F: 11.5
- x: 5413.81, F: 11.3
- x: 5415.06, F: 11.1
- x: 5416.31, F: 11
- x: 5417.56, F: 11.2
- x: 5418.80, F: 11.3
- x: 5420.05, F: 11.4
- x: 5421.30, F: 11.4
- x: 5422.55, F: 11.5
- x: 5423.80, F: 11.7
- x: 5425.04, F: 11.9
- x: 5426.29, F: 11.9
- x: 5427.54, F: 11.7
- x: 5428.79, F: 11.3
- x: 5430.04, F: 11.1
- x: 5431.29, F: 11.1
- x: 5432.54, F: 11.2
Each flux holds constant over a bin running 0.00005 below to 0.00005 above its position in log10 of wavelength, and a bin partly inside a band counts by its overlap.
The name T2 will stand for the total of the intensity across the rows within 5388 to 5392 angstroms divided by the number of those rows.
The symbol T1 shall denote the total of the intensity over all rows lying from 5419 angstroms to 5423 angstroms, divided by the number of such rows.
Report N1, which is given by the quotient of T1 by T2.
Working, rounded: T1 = 11.4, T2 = 11.4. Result 1.00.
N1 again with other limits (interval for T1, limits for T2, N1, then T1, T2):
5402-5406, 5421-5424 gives 0.96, 11.0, 11.5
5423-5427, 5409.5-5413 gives 1.04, 11.8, 11.4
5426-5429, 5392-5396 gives 1.05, 11.6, 11.0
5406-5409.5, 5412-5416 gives 0.93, 10.5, 11.3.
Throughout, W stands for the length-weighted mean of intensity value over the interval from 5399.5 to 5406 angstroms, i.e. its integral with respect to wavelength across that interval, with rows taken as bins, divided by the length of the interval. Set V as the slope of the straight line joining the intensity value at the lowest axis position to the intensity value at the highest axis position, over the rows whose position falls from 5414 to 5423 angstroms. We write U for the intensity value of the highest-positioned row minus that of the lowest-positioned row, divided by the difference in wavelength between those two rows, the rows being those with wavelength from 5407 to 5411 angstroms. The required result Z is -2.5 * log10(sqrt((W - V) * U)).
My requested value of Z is -0.7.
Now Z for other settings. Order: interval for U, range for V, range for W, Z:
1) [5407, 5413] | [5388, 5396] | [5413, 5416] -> -0.5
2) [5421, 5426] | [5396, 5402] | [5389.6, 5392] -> -0.2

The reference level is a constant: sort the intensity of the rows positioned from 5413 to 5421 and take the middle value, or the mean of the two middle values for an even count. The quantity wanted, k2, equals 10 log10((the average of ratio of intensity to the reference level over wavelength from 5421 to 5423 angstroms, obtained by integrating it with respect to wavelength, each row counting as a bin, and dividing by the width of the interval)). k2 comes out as 0.07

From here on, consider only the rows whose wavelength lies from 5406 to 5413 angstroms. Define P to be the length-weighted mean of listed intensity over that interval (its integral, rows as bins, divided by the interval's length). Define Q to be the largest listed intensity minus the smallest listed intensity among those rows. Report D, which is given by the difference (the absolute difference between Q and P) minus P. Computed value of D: -1.10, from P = 11.0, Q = 1.10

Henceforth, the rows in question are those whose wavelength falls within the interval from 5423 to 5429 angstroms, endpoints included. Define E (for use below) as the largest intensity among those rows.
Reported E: 11.9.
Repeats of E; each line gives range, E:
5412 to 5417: 11.5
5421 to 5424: 11.7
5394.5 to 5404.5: 11.3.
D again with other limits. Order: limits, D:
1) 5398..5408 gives -0.90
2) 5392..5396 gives -0.10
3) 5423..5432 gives -0.80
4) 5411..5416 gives -0.40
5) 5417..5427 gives -0.70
